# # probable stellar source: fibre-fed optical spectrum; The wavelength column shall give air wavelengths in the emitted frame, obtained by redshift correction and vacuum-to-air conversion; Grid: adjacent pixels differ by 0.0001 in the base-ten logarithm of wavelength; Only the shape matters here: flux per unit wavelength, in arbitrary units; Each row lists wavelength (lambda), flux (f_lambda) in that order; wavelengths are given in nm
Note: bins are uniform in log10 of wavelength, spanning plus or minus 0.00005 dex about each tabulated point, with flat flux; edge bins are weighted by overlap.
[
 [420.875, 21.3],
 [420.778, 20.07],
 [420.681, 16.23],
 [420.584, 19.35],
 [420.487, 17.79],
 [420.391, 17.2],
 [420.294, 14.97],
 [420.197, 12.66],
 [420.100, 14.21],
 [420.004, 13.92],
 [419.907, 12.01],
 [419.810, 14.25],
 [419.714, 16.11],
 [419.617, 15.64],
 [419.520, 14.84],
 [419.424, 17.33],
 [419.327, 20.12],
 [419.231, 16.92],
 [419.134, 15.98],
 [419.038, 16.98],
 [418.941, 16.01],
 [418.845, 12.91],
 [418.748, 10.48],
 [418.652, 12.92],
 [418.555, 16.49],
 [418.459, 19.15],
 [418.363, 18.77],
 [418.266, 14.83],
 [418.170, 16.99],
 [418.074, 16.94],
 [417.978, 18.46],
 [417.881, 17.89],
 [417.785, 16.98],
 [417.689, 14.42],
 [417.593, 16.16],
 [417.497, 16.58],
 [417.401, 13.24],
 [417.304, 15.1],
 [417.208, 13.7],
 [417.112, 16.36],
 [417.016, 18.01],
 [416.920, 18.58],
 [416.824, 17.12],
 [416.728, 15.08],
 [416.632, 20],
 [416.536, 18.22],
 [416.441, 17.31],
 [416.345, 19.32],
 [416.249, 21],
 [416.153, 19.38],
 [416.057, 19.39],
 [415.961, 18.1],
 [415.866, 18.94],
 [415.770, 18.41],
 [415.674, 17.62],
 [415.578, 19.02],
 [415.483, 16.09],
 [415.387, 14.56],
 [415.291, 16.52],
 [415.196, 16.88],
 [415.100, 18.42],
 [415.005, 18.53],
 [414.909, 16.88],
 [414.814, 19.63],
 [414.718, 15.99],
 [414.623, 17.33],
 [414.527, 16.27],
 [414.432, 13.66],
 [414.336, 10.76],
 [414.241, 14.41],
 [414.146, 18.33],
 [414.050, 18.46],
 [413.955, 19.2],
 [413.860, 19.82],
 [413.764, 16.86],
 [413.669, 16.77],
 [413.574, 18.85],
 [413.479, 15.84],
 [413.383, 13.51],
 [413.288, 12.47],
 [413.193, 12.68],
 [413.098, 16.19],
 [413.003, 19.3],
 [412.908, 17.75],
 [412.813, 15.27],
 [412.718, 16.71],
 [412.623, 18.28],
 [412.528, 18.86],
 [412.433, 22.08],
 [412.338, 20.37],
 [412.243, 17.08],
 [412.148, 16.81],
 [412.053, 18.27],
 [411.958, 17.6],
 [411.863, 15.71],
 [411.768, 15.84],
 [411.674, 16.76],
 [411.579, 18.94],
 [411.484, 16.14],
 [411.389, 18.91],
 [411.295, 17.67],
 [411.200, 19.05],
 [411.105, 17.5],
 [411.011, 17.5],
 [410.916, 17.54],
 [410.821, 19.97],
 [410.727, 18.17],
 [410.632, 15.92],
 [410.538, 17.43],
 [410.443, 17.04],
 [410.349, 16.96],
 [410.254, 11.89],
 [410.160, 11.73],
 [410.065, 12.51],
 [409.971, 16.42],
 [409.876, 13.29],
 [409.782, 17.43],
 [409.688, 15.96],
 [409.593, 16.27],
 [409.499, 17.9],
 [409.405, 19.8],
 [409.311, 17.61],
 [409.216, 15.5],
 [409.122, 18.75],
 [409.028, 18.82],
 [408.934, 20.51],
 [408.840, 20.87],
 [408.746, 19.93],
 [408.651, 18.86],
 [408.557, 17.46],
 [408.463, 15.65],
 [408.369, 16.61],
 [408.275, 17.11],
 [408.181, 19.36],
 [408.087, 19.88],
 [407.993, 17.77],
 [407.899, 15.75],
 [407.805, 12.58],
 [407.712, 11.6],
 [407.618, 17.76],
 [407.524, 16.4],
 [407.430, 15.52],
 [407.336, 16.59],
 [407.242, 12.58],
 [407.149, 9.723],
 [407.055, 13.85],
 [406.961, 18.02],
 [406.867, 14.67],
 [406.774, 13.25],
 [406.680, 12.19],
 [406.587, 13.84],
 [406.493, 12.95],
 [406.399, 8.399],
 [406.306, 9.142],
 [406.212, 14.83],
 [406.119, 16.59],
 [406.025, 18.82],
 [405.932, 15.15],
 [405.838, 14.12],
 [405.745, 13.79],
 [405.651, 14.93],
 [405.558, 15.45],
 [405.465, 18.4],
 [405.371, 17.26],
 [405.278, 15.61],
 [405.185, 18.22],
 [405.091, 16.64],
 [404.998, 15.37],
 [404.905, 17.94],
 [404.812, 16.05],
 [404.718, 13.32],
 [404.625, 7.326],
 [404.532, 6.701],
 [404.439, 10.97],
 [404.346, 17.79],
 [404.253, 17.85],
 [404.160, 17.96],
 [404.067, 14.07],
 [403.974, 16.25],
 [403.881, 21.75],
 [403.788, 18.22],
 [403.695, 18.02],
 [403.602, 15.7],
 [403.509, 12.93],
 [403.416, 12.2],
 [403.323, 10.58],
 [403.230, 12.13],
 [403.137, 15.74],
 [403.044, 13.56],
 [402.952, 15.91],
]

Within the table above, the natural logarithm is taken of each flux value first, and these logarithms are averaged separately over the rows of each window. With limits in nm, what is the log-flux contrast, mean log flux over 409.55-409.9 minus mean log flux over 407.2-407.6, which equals 0.03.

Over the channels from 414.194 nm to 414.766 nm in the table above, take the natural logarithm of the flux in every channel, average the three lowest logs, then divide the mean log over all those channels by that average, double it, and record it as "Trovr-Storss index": 2.10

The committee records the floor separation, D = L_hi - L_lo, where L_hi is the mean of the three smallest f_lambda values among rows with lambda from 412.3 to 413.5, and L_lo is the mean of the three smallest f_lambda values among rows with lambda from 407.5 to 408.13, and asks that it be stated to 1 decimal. -0.4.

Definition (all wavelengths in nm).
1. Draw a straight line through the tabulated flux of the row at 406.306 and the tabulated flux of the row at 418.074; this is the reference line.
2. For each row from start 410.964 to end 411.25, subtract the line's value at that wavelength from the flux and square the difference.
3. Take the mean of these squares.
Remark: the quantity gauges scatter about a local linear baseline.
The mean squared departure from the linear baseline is 33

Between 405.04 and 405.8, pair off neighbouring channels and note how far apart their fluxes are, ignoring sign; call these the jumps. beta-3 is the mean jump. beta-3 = 1.66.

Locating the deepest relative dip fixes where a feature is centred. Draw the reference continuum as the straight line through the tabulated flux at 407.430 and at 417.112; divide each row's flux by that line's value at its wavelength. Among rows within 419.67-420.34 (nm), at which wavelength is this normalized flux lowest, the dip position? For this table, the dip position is 419.907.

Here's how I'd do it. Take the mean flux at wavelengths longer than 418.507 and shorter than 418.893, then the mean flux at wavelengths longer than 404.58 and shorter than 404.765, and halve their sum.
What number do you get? 11.8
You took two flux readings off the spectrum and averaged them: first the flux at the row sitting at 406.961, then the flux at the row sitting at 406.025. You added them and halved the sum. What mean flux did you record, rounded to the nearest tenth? 18.4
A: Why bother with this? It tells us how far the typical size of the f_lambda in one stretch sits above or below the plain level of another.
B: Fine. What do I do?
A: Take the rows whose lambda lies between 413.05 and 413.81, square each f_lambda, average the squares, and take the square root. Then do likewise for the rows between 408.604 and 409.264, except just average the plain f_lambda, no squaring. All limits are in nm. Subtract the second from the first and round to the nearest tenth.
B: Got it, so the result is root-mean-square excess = -3.5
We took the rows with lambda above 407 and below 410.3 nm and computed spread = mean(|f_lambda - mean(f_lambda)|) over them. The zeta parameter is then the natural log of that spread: 0.8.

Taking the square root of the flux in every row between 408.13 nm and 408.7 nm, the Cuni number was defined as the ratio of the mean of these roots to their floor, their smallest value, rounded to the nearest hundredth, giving 1.06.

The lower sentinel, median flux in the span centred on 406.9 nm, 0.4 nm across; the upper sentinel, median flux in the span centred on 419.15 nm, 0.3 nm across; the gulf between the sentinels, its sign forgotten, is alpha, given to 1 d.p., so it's 2.7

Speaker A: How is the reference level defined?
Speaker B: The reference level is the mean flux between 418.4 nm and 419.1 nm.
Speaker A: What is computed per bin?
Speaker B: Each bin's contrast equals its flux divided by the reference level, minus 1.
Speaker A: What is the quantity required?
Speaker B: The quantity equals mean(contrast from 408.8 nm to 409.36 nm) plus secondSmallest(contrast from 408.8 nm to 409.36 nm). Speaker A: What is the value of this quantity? 0.4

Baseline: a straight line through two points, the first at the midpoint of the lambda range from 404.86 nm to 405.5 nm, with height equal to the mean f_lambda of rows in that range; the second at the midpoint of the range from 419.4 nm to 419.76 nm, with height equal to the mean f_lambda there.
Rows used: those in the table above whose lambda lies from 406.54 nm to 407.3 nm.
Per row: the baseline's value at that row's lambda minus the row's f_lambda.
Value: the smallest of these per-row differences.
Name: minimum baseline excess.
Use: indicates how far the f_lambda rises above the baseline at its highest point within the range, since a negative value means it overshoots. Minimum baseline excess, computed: -1.1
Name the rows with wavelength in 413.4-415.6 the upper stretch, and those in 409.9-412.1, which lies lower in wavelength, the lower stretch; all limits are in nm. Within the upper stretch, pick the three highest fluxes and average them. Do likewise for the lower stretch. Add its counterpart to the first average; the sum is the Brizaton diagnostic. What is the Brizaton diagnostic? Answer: 38.9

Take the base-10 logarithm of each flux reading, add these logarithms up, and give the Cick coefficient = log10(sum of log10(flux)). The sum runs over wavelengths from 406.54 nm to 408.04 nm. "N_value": 1.27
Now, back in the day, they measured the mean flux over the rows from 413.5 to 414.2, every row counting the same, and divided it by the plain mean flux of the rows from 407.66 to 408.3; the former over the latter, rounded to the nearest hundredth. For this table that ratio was 1.12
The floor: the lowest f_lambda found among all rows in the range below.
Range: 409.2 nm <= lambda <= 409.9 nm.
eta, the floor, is 13.29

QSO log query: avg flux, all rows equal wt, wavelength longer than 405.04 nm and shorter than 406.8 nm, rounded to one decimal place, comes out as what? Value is 14.7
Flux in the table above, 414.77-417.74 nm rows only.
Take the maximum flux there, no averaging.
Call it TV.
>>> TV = 21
